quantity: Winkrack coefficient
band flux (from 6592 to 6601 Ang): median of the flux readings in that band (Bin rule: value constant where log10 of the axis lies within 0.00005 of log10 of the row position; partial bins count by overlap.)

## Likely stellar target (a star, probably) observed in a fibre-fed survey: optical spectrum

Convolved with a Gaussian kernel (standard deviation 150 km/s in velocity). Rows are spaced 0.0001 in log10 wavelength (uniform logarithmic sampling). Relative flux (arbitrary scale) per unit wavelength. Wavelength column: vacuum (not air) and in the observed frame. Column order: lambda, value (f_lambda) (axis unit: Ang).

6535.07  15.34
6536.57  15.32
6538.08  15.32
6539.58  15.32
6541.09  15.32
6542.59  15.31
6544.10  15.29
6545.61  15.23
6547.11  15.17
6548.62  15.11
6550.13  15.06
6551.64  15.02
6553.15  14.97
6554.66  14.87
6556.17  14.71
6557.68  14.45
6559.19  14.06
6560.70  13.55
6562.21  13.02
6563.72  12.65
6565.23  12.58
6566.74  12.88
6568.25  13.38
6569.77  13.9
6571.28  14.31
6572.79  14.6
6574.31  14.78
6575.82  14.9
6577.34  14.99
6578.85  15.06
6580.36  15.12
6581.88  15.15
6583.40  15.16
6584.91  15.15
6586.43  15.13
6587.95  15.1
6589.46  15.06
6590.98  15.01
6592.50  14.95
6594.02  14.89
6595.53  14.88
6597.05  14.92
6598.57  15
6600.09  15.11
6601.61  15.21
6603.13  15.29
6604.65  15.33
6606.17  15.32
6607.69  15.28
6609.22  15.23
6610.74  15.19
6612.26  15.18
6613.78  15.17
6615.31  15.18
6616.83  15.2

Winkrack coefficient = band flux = 14.9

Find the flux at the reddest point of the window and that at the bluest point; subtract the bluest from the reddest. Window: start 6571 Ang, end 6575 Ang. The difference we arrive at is 0.47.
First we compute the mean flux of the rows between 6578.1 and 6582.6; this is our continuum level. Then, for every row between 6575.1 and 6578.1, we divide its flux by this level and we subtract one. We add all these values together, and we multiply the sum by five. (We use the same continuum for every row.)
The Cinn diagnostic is -0.11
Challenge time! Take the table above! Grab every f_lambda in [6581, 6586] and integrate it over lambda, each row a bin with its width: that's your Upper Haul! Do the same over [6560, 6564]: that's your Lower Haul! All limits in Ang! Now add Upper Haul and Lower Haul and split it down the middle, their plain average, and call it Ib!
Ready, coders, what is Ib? 64.1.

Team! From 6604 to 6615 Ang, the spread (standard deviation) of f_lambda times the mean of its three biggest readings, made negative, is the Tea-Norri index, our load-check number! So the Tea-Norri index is -1.0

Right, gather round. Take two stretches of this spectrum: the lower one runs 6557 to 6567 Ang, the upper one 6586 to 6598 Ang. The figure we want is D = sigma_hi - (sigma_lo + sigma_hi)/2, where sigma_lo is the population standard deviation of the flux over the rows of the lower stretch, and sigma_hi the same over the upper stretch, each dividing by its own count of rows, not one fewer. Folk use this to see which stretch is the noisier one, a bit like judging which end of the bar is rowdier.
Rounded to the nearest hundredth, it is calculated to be -0.29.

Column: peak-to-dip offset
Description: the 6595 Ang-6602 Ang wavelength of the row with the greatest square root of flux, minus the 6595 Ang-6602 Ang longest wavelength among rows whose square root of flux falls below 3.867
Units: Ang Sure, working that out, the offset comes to 4.6 Ang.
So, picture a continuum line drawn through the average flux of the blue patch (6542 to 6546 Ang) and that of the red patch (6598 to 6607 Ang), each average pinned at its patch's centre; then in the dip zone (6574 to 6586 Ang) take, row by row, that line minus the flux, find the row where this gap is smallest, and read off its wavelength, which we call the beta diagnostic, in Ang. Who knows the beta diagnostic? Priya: 6583.40 Ang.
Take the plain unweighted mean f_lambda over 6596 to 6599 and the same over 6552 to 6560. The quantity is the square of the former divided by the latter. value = 15.3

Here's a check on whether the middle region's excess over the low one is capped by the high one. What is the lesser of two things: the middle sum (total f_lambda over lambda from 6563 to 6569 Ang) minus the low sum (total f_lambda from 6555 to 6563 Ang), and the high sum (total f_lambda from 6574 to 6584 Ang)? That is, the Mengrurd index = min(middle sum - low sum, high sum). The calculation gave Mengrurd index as -18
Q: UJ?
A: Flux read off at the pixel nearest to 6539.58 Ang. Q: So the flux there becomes 15.32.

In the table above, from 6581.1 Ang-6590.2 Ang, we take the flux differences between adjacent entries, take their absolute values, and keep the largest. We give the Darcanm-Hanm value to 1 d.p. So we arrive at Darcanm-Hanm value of 0.0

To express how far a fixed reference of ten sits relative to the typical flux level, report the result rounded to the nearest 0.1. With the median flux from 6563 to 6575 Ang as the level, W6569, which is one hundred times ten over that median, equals 73.3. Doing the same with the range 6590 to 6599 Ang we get 67.0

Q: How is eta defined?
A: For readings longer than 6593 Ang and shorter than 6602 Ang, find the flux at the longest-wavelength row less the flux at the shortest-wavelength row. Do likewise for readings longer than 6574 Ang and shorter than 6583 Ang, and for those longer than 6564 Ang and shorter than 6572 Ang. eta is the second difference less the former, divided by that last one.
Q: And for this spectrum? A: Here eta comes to 0.03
